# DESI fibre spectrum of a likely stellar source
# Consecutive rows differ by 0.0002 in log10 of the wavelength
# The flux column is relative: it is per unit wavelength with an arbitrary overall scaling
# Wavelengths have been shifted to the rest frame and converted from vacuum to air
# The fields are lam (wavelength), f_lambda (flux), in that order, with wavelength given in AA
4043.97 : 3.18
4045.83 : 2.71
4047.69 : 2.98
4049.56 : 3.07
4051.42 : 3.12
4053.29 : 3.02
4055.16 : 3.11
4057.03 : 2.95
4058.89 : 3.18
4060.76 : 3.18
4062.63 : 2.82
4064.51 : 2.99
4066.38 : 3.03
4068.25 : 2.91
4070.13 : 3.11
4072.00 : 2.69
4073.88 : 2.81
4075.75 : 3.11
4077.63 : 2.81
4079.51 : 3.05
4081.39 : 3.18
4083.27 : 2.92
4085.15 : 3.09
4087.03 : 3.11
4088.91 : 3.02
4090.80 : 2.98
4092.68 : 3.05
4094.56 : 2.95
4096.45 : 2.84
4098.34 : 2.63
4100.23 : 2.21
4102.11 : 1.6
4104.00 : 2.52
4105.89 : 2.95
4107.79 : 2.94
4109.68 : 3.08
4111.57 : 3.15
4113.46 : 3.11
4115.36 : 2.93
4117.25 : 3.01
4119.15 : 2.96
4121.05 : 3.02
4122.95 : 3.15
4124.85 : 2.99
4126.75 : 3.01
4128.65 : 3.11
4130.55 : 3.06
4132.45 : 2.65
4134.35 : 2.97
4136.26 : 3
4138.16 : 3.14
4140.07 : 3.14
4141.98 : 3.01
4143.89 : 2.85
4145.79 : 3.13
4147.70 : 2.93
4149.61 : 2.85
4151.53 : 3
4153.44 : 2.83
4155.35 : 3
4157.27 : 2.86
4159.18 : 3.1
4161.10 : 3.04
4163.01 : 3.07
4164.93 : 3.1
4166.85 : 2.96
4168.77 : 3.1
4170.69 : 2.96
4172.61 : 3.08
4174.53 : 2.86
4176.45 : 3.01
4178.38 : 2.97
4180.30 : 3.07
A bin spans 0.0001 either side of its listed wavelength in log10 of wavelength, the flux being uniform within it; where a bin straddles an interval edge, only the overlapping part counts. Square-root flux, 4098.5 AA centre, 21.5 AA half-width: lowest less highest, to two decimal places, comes -0.52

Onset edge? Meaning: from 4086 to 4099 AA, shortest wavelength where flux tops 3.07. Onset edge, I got 4087.03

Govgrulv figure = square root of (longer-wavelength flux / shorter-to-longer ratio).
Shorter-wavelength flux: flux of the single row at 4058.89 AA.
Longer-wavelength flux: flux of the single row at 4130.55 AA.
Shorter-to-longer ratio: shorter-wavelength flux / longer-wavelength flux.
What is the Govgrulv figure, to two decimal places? 1.72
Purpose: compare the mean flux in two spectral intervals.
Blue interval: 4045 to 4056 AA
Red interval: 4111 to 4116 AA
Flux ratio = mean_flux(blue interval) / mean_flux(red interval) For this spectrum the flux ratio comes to 0.980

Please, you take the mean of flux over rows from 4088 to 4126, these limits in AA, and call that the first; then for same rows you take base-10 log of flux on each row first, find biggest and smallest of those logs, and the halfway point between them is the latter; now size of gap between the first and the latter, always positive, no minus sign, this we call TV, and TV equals 2.50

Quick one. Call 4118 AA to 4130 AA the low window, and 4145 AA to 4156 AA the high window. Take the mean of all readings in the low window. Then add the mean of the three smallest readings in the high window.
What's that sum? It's 5.91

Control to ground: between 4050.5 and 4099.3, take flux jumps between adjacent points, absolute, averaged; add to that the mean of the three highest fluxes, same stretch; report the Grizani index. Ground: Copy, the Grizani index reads 3.34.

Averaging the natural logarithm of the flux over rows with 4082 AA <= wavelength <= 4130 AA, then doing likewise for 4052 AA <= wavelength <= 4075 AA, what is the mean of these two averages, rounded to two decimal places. 1.07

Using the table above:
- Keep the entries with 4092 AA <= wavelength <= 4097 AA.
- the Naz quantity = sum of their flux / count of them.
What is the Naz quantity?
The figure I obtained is 2.95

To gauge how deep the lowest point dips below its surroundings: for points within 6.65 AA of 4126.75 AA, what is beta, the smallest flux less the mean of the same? -0.35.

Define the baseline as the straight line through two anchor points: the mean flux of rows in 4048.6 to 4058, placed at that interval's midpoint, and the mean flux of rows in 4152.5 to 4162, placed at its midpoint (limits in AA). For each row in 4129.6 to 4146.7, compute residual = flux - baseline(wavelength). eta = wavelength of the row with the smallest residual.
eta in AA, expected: 4132.45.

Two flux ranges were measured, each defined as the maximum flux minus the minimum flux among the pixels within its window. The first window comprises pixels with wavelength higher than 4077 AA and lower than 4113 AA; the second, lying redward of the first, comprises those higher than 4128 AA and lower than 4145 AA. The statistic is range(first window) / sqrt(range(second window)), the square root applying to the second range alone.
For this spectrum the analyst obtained 2.3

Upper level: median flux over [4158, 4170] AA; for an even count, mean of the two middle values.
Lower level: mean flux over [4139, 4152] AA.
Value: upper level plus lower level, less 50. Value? -43.93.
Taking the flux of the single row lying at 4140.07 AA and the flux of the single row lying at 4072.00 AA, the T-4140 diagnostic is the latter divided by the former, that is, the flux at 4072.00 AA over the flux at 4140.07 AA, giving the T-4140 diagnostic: 0.86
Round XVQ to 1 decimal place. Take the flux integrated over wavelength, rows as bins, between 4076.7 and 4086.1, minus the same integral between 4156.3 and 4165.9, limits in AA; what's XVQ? -0.8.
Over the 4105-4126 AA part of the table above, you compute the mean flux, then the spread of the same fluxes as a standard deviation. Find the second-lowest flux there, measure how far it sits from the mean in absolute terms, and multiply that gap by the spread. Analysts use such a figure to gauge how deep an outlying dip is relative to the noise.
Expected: 0.007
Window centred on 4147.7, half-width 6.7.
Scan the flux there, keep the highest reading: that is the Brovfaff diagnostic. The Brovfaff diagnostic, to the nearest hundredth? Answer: 3.13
